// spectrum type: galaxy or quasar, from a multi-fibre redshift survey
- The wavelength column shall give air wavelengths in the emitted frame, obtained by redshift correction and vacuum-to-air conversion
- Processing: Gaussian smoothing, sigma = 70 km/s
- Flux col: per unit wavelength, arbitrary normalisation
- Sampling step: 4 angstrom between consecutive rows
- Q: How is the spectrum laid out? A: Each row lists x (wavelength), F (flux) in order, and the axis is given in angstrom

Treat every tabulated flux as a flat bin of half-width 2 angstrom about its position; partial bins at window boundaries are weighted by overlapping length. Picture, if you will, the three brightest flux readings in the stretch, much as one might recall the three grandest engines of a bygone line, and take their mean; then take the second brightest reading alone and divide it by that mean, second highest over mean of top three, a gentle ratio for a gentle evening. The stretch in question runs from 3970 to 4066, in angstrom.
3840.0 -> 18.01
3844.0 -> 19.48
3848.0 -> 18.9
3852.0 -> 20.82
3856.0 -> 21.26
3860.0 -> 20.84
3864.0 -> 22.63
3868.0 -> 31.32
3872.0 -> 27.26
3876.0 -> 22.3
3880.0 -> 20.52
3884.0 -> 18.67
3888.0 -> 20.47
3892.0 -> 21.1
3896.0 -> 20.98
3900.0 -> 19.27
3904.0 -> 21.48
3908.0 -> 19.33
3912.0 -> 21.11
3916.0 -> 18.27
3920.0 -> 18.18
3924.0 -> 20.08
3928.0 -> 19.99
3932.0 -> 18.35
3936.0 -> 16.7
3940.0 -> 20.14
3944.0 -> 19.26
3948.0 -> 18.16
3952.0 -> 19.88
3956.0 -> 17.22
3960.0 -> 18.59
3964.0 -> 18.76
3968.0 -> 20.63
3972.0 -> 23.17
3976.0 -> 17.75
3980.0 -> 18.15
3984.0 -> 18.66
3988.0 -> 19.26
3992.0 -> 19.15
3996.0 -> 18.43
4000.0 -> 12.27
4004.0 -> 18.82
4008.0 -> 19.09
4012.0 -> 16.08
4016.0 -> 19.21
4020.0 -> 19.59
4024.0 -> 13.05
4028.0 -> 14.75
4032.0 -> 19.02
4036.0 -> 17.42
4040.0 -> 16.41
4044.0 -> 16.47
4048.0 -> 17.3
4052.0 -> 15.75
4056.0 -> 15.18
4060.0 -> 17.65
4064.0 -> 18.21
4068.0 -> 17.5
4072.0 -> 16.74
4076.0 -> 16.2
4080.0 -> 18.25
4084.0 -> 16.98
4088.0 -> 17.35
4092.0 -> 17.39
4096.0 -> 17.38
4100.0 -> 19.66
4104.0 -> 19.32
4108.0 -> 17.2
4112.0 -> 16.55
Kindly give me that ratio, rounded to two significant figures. 0.95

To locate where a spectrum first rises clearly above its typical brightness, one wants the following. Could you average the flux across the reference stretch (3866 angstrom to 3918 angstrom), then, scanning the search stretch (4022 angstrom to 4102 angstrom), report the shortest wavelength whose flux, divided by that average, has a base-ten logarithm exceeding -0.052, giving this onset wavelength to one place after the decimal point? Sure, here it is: 4100.0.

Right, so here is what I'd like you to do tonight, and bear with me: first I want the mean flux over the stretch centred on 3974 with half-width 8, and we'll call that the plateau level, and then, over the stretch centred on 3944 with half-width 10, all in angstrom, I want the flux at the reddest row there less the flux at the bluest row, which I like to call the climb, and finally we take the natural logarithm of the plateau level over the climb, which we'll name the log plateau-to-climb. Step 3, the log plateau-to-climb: 1.8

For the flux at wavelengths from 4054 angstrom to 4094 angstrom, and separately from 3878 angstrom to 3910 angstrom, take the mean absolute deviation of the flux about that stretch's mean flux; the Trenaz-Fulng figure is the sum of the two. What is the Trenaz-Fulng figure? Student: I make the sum 1.5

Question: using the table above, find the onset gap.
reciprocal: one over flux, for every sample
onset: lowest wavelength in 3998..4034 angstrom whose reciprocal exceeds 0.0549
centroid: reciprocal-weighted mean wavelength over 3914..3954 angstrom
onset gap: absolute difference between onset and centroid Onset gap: 66.1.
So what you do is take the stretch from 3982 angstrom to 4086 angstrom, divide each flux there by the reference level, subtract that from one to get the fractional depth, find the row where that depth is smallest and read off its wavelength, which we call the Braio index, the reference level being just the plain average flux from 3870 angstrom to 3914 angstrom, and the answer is 4020.0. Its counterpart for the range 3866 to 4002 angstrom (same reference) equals 3868.0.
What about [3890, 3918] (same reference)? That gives 3904.0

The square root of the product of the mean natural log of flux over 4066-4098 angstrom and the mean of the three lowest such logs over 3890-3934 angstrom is 2.88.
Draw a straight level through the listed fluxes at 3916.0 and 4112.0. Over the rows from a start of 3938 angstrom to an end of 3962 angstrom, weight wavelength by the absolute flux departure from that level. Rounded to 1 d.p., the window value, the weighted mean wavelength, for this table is 3948.0 angstrom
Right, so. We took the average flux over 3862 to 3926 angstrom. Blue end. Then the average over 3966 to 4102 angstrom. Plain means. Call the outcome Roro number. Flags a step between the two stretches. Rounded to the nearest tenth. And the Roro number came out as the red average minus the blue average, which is -3.8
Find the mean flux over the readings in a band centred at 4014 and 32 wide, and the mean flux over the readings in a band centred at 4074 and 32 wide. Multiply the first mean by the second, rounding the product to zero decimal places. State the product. 288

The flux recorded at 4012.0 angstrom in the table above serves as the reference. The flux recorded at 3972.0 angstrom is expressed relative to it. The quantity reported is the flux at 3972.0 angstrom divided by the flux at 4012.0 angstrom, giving 1.4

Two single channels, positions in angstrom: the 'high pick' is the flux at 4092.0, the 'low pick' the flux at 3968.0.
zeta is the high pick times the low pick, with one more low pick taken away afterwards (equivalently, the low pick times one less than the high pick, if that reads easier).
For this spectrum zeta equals 338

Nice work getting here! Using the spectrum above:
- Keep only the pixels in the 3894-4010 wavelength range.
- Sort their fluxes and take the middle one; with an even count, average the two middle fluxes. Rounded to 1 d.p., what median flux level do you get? 19.1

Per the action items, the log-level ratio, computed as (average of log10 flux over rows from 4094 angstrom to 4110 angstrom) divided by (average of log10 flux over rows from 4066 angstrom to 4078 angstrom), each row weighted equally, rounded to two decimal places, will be 1.03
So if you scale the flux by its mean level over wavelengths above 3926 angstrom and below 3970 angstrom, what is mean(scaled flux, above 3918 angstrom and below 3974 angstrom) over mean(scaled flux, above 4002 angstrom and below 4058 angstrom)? 1.13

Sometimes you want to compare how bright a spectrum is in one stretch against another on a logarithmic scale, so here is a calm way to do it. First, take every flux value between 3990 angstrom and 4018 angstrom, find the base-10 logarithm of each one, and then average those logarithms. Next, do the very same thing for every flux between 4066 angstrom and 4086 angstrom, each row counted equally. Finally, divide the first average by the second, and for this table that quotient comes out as 1.005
